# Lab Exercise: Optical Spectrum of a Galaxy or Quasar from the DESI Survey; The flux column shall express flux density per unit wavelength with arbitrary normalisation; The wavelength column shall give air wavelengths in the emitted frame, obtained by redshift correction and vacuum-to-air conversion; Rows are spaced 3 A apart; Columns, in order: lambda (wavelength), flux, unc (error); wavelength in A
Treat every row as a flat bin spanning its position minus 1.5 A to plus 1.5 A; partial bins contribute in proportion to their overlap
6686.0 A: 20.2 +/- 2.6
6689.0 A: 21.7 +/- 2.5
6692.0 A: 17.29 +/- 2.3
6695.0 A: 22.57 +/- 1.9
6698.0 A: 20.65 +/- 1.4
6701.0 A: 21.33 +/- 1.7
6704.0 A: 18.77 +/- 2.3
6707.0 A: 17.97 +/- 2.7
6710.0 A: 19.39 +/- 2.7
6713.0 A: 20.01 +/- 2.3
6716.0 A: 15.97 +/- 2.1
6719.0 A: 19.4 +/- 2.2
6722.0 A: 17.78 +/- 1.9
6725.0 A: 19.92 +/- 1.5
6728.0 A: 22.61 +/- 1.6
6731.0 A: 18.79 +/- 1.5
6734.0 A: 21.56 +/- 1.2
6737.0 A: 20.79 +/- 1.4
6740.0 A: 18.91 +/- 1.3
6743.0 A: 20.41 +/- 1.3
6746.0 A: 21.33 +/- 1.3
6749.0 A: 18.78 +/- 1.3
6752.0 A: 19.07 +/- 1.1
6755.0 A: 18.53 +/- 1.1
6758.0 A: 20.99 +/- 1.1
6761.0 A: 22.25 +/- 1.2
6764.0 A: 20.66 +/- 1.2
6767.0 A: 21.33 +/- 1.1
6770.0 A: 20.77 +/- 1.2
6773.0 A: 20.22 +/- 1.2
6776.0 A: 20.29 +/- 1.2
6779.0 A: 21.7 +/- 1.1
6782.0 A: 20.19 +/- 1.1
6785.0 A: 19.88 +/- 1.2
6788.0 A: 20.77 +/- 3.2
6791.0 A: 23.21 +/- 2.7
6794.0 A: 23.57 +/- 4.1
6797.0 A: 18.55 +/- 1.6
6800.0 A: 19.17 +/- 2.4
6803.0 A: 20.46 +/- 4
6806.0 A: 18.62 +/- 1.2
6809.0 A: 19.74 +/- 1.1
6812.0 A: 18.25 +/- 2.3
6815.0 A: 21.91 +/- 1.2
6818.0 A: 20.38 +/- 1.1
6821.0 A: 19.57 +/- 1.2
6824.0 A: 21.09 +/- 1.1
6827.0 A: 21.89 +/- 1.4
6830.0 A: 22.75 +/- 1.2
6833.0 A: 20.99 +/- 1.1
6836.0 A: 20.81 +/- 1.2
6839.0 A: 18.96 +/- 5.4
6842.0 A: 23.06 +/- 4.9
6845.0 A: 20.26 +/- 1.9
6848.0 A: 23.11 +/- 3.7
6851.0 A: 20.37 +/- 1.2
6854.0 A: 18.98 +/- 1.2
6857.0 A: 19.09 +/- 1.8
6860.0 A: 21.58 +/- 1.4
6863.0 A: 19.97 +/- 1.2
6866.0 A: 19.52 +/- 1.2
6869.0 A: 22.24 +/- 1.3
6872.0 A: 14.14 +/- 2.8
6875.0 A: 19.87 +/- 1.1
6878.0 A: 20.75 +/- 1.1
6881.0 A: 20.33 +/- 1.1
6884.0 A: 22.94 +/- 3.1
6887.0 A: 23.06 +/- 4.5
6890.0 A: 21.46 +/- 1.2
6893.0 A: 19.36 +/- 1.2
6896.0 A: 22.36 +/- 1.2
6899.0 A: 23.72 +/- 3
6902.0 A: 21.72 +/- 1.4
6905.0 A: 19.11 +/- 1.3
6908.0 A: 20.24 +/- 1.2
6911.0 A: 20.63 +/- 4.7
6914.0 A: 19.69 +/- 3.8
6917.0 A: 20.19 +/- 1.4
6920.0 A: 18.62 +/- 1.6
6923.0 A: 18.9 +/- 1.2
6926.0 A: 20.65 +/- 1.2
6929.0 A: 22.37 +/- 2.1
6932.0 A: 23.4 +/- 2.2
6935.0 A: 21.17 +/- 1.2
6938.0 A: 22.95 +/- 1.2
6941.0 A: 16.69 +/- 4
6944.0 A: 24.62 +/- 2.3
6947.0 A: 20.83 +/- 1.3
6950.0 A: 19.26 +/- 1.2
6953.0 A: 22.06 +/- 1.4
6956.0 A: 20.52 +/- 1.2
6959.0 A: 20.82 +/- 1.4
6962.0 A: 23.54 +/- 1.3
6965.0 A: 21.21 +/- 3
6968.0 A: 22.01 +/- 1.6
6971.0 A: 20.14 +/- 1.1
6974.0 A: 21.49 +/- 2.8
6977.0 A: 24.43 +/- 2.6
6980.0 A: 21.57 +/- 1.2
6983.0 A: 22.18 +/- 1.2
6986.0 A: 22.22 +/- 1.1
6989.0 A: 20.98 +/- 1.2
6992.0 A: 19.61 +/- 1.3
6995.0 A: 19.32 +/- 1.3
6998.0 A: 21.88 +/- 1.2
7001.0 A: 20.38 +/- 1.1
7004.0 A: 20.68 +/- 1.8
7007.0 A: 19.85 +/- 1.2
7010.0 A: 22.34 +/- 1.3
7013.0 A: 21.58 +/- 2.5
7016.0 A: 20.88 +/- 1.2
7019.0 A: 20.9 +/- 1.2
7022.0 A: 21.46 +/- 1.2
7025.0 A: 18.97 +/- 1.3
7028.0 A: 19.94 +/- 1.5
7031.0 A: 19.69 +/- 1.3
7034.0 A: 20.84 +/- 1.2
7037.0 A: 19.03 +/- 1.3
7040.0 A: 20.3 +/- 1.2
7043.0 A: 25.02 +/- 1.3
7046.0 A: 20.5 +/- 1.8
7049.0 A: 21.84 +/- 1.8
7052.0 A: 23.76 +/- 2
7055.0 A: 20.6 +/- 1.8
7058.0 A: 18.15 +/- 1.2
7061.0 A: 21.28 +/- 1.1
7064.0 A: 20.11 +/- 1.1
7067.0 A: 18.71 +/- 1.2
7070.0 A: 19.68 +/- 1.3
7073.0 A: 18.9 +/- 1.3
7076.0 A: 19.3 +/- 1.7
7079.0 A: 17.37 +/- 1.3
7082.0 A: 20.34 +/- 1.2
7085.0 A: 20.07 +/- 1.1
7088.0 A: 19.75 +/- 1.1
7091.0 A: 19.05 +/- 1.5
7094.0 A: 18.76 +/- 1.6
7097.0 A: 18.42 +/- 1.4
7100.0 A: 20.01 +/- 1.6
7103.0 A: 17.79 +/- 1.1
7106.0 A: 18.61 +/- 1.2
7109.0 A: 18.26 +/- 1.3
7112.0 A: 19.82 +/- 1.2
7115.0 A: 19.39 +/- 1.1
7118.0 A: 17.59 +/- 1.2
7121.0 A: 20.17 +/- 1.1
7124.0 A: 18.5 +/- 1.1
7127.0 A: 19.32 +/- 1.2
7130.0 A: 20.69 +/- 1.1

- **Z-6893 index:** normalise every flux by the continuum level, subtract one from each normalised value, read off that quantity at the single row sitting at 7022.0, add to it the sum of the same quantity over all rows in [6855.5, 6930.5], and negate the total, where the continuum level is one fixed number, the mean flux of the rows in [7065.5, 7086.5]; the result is -1.82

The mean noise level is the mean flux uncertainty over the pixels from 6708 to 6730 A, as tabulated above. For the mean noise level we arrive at 2.0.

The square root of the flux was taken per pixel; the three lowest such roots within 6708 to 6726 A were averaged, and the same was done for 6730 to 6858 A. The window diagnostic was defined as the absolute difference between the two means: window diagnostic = 0.089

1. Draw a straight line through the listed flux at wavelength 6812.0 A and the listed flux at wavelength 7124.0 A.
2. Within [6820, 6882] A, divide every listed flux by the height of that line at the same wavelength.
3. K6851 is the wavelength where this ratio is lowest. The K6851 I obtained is 6872.0 A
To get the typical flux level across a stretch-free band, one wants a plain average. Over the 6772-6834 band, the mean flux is 20.6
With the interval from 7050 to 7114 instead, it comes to 19.5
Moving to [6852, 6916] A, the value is 20.5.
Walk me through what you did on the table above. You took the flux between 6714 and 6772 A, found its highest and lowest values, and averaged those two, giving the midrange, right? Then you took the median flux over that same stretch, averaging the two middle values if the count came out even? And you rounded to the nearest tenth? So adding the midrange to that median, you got 39.7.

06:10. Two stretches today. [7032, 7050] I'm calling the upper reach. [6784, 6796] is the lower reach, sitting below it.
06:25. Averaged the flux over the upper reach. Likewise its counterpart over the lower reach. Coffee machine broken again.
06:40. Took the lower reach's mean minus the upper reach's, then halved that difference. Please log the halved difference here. 0.30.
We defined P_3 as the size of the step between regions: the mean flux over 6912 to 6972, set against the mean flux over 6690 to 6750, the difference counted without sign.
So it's 1.3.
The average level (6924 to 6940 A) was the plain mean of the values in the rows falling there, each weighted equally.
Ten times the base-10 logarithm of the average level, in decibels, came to 13.4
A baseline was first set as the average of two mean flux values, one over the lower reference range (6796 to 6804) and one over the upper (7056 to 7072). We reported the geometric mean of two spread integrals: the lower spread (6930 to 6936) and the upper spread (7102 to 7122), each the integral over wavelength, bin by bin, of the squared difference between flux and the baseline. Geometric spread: 39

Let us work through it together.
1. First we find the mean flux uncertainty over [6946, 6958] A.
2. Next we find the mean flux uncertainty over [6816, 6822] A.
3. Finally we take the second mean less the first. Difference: -0.1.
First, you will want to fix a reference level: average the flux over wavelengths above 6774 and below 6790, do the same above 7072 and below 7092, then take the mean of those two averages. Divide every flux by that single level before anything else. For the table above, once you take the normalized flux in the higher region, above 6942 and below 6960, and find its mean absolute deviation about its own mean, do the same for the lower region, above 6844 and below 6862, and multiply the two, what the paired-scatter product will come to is 0.0040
